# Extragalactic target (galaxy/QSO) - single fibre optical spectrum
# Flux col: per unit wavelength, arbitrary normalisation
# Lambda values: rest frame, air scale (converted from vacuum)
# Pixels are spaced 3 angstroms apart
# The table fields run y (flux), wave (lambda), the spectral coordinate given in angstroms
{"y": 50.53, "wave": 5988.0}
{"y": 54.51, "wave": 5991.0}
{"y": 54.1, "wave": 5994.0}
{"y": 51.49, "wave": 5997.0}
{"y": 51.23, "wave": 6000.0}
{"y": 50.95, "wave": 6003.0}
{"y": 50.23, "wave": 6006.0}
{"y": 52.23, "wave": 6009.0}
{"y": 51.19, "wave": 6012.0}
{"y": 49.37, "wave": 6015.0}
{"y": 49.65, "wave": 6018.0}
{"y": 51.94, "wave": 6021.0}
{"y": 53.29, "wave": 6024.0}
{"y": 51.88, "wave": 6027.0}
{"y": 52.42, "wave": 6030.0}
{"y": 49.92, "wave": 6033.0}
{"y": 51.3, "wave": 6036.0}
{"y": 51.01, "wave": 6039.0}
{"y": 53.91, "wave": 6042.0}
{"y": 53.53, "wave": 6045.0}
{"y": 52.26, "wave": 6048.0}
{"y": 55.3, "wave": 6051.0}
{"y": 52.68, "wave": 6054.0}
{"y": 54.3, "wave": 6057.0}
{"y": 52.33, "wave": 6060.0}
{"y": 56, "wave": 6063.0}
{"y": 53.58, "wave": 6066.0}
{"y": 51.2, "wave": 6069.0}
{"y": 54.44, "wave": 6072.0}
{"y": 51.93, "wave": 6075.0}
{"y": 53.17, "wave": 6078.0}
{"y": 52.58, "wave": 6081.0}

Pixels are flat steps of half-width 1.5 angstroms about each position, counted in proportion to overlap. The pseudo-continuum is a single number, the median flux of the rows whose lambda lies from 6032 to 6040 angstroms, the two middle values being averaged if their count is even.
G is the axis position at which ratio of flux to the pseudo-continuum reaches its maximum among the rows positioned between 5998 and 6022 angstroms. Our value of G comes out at 6009.0 angstroms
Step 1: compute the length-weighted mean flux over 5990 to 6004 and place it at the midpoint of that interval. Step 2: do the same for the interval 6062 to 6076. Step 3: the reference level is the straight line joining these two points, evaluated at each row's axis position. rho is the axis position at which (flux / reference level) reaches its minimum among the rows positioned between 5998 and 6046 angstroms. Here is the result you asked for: 6015.0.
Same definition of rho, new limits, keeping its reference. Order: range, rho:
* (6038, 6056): 6039.0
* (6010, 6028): 6015.0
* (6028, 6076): 6033.0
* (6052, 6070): 6069.0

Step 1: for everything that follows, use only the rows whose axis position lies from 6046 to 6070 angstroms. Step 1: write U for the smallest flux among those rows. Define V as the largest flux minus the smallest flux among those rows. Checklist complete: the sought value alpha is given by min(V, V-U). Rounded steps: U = 51.2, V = 4.8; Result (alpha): -46.4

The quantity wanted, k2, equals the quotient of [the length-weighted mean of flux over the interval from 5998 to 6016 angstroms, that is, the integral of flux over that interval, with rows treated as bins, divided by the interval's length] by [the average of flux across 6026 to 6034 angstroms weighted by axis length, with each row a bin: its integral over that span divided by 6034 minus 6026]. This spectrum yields 0.989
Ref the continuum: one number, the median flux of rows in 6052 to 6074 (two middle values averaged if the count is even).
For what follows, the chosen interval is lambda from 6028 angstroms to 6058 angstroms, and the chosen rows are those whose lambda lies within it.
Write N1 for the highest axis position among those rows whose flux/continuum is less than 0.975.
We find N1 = 6039.0 angstroms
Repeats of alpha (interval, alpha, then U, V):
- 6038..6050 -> -48.1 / 51.01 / 2.9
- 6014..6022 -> -46.8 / 49.37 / 2.6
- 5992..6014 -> -46.4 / 50.23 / 3.9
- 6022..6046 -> -45.9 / 49.92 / 4.0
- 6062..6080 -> -46.4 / 51.2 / 4.8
